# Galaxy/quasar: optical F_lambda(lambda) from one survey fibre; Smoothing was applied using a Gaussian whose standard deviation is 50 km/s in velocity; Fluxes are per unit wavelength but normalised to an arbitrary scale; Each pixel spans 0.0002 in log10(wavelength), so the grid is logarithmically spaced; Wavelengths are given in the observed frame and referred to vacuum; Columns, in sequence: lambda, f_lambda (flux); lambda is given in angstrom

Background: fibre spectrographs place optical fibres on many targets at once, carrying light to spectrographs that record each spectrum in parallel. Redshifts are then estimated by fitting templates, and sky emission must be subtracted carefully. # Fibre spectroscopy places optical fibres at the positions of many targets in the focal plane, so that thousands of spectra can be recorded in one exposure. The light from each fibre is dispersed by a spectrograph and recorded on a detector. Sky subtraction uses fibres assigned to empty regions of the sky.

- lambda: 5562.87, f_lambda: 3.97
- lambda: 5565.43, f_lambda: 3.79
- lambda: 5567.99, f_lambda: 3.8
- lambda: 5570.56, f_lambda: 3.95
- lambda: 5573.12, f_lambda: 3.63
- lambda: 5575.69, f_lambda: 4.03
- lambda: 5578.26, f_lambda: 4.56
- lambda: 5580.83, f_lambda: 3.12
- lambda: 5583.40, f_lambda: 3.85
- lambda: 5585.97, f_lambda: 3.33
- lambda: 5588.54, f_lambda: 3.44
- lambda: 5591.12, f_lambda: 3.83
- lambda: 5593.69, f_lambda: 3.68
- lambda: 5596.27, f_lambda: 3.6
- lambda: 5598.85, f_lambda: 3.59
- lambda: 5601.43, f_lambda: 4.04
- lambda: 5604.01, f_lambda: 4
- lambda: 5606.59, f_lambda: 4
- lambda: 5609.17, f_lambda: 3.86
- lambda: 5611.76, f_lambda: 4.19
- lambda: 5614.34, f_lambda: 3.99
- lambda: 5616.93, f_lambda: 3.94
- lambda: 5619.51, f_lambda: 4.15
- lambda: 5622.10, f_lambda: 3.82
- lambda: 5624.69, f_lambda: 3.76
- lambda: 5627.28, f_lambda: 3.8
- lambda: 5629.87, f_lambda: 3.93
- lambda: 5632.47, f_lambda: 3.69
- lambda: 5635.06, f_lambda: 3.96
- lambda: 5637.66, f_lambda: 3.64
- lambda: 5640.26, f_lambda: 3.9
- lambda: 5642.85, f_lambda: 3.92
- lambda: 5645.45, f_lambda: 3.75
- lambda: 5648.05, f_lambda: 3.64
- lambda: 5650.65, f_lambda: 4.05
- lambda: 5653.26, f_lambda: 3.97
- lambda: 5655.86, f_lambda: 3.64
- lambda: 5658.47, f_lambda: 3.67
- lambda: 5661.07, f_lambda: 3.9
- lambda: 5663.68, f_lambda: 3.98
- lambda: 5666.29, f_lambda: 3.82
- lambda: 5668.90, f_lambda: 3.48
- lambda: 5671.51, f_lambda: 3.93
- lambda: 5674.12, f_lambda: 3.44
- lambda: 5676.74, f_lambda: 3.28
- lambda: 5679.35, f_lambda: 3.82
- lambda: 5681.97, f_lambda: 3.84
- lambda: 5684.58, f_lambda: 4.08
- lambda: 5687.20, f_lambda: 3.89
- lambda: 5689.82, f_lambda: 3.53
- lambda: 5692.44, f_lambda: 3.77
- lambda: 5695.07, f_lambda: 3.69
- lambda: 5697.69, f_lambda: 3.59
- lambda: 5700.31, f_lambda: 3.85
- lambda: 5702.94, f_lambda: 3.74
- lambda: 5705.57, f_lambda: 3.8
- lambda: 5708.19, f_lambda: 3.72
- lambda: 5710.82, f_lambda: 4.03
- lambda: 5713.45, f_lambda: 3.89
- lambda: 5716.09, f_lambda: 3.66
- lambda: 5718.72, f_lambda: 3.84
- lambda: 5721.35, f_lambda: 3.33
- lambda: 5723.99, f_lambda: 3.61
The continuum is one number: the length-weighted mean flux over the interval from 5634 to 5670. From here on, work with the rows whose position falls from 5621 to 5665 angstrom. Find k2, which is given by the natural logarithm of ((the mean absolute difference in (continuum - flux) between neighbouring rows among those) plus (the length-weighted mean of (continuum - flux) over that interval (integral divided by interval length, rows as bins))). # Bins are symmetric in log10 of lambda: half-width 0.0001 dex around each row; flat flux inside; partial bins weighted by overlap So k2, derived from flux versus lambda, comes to -1.85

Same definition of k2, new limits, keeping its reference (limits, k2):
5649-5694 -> -1.25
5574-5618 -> -1.18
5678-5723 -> -1.44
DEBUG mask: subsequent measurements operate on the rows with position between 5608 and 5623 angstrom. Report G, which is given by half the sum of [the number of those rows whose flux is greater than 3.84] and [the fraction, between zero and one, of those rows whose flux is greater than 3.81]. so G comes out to 3.0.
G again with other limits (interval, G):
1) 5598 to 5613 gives 2.9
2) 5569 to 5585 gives 2.3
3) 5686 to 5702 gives 1.2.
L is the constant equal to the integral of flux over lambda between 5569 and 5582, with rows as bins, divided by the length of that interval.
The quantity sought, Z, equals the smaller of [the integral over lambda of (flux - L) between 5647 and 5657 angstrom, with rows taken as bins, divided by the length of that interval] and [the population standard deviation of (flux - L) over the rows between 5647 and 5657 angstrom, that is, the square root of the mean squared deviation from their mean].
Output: -0.029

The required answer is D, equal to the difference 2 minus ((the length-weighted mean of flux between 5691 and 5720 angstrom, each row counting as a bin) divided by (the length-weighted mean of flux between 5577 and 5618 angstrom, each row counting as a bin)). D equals 1.01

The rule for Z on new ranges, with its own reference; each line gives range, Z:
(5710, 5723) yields -0.126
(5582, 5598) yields -0.245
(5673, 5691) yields -0.161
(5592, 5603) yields -0.124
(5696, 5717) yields -0.076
